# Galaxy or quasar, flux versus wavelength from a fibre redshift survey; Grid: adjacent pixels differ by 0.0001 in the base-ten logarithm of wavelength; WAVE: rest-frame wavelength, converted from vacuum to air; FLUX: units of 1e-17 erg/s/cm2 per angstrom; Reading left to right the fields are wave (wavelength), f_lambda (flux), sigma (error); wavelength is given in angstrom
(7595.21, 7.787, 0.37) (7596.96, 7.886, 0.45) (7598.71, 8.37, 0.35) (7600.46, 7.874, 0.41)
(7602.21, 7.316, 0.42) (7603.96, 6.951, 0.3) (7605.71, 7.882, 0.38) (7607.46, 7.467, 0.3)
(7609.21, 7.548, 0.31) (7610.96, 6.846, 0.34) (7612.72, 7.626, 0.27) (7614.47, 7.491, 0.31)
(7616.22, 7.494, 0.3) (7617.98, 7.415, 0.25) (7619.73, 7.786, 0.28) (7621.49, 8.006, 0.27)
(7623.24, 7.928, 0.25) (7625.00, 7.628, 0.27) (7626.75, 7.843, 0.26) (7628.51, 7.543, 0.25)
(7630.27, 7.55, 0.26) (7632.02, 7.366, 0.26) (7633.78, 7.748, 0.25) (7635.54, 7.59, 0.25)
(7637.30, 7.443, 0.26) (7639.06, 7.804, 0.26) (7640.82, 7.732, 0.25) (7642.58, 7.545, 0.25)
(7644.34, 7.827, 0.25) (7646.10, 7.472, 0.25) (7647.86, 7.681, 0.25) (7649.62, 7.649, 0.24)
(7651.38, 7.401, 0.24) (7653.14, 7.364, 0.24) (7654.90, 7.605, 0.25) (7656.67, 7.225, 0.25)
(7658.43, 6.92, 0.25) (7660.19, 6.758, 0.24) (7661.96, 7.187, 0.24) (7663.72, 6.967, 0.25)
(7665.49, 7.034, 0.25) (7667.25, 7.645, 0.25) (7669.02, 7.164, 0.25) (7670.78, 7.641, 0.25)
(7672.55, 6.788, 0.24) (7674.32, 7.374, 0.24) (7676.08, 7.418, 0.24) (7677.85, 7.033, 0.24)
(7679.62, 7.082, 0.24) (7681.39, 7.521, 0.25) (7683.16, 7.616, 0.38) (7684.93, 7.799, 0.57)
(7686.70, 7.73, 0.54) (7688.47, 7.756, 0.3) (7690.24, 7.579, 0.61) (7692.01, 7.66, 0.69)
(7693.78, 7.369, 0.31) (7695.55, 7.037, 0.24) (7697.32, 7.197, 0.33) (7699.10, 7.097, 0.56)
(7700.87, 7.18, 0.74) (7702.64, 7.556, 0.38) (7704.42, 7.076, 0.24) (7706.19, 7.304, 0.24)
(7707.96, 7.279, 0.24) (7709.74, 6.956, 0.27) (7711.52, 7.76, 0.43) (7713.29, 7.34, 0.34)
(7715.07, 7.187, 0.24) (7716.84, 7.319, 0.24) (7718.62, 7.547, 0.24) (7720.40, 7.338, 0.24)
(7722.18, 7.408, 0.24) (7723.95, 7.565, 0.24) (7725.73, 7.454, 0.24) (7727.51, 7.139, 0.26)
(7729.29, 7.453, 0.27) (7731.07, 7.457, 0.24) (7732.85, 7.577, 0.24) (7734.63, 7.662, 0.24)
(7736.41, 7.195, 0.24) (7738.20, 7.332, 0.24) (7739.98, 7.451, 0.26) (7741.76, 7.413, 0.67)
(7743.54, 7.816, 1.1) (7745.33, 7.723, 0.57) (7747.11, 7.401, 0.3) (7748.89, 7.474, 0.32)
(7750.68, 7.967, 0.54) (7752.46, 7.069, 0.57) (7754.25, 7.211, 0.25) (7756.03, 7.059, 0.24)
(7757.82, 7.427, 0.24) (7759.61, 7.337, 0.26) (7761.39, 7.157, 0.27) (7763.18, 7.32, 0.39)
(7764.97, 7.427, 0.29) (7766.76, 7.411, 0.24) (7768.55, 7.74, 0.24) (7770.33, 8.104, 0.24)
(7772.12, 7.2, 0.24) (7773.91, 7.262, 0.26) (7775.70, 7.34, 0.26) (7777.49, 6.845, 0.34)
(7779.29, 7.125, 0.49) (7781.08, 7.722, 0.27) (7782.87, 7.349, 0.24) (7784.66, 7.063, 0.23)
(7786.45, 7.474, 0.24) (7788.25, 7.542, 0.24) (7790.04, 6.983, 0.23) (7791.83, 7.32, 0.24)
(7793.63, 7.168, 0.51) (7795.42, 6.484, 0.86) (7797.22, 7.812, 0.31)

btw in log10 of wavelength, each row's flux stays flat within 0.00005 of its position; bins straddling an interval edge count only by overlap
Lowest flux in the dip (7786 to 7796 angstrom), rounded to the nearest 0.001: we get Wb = 6.484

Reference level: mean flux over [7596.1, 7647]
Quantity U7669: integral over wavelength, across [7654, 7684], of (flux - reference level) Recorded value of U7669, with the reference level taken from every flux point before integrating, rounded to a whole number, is -12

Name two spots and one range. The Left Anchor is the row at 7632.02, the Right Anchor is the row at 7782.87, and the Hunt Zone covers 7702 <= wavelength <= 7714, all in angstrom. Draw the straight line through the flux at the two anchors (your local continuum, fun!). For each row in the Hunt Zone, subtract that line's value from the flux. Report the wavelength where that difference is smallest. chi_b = 7709.74 angstrom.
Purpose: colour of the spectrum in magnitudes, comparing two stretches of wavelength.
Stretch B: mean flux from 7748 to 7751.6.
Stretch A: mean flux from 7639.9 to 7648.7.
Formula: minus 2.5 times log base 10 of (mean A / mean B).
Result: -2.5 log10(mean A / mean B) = 0.01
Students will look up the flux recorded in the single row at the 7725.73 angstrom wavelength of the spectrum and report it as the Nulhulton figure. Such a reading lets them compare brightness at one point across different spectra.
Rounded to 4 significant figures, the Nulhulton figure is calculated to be 7.454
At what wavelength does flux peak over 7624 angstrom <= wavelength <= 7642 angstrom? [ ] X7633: 7626.75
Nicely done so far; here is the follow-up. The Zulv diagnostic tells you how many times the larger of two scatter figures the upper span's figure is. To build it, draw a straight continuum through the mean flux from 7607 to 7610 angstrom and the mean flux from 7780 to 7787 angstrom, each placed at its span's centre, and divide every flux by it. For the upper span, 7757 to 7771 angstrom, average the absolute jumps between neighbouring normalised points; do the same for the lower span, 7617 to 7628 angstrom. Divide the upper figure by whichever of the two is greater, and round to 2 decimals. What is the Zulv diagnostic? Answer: 0.76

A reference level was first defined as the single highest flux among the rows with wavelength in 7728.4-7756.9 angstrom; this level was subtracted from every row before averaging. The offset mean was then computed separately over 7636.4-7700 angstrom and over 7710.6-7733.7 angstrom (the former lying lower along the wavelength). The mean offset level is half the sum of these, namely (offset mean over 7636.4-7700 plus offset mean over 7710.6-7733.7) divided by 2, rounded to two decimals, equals -0.56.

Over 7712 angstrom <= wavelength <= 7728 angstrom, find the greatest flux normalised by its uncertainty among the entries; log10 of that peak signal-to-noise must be 1.50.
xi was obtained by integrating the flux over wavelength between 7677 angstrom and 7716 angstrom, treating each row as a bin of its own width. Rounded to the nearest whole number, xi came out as 287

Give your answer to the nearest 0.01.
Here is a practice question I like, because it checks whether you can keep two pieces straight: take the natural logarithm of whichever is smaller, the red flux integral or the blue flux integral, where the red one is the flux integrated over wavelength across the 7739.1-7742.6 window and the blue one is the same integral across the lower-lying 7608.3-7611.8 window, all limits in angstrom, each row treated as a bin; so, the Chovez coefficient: 3.23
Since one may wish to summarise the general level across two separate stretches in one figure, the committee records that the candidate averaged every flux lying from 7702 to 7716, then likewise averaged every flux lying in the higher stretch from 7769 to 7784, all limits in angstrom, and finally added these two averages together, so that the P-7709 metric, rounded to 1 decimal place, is 14.7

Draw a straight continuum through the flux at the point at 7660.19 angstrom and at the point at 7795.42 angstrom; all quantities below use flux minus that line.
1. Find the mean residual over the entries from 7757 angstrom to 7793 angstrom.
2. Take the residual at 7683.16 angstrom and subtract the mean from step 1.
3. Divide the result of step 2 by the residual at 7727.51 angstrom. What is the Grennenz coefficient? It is 0.1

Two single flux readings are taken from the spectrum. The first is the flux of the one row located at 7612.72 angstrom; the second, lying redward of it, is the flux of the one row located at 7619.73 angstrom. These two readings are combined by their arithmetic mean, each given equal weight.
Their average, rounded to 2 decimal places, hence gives 7.71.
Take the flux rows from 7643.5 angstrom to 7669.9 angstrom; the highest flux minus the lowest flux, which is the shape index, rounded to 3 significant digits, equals 1.07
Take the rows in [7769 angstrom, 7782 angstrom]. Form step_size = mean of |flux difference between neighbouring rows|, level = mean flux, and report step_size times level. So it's 3.0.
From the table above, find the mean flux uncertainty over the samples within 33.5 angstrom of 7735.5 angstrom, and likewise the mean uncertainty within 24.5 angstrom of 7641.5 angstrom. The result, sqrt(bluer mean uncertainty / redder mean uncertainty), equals 0.88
